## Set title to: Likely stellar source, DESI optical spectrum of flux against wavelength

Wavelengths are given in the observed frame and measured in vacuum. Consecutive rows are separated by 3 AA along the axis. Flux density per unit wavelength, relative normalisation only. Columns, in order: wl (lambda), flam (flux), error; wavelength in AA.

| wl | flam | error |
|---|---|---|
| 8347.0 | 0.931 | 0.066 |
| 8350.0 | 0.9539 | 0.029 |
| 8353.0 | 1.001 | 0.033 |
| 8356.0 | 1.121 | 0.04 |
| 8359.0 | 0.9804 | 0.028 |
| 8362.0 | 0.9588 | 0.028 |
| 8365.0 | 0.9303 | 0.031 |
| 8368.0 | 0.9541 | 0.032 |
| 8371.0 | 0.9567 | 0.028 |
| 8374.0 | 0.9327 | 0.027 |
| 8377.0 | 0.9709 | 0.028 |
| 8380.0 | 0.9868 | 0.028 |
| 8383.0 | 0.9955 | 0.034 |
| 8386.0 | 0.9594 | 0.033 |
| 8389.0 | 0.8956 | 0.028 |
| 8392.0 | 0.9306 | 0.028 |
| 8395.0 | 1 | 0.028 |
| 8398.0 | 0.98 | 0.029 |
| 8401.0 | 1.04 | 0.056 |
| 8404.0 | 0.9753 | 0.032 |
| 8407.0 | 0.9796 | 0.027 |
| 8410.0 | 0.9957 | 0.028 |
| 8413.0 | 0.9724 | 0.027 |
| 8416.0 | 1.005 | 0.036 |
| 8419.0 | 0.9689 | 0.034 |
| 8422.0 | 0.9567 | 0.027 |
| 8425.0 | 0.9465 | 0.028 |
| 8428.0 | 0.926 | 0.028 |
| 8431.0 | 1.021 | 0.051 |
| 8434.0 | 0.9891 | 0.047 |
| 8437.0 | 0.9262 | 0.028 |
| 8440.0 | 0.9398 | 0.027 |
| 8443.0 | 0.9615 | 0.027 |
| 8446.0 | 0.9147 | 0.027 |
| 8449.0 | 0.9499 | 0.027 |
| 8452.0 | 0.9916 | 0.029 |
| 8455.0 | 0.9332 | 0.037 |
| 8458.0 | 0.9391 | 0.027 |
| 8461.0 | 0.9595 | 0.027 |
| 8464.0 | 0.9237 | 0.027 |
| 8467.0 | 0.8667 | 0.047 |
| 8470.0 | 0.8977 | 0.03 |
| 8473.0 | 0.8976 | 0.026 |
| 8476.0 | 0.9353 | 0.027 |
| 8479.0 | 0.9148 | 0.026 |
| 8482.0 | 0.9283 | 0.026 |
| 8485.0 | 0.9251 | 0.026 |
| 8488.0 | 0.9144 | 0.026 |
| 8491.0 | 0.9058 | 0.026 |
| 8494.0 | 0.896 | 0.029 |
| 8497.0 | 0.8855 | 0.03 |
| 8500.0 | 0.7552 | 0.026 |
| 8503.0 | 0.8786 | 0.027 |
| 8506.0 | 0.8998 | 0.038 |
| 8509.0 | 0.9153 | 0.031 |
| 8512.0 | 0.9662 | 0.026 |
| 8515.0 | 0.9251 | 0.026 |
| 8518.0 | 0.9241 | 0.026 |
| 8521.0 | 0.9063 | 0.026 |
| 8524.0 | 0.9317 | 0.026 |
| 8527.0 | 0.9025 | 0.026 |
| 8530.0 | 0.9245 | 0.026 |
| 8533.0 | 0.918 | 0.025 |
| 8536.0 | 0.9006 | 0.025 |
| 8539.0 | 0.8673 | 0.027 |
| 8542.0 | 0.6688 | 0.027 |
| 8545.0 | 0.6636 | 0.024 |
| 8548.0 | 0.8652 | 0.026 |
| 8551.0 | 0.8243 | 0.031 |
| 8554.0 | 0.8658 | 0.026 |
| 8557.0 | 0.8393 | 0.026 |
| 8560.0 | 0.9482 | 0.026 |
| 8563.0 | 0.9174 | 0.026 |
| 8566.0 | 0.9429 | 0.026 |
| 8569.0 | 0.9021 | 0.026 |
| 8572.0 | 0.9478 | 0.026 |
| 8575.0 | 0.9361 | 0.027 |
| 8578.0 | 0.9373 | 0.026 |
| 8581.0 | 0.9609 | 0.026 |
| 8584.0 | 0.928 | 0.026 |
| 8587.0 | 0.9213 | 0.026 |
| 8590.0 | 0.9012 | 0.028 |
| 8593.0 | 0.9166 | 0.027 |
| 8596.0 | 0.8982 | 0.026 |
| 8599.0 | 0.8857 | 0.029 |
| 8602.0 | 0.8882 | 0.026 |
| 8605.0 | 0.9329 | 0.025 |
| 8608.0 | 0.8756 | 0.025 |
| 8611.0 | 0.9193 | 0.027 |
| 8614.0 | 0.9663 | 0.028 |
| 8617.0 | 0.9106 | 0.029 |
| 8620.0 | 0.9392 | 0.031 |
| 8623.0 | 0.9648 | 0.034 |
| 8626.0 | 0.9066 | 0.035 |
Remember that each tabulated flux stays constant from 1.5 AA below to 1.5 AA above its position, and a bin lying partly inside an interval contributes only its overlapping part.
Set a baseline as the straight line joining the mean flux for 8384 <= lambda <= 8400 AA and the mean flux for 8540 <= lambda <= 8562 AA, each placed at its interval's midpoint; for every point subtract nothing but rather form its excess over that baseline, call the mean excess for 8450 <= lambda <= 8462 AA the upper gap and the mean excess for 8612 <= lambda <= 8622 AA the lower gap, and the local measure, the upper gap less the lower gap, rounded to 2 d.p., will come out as -0.13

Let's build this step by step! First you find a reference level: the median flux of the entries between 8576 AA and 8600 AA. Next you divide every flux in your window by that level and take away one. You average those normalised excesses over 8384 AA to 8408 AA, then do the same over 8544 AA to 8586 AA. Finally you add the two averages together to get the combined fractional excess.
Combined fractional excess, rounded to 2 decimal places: 0.03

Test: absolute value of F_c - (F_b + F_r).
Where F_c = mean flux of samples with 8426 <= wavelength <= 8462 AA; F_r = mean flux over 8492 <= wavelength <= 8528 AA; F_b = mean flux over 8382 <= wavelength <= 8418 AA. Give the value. 0.922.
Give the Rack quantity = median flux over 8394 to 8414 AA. 0.980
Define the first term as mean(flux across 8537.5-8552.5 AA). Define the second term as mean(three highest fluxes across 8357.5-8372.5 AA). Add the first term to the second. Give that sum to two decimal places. 1.74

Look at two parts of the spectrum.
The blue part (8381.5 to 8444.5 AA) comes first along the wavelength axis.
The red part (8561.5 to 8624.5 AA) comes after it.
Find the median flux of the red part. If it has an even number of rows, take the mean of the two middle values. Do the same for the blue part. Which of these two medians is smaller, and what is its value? 0.921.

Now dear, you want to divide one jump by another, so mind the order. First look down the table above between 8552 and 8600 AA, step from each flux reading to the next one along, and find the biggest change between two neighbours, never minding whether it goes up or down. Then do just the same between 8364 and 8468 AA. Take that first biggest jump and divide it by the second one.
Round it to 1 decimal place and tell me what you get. 1.1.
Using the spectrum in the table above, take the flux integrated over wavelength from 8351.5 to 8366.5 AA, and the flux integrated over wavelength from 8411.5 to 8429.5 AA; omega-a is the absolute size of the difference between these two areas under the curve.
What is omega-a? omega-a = 2.4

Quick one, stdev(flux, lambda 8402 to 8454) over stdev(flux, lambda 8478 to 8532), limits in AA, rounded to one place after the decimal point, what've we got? 0.7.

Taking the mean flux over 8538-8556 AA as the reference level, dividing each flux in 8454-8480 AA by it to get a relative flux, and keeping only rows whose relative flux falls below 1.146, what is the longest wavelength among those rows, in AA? 8473.0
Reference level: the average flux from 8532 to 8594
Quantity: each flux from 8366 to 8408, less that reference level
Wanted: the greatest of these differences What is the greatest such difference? 0.156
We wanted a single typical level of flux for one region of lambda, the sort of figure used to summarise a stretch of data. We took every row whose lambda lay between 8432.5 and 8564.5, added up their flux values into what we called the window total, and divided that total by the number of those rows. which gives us 0.90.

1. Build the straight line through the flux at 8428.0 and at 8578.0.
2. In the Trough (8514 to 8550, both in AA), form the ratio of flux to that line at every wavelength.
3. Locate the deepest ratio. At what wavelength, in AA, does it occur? 8545.0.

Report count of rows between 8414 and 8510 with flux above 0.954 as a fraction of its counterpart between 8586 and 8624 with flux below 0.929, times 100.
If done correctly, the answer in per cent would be 89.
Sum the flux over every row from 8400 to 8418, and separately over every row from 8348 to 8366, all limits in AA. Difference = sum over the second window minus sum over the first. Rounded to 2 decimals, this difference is -0.02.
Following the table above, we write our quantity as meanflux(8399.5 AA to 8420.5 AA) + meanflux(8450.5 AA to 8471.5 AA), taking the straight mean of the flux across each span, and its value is 1.92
